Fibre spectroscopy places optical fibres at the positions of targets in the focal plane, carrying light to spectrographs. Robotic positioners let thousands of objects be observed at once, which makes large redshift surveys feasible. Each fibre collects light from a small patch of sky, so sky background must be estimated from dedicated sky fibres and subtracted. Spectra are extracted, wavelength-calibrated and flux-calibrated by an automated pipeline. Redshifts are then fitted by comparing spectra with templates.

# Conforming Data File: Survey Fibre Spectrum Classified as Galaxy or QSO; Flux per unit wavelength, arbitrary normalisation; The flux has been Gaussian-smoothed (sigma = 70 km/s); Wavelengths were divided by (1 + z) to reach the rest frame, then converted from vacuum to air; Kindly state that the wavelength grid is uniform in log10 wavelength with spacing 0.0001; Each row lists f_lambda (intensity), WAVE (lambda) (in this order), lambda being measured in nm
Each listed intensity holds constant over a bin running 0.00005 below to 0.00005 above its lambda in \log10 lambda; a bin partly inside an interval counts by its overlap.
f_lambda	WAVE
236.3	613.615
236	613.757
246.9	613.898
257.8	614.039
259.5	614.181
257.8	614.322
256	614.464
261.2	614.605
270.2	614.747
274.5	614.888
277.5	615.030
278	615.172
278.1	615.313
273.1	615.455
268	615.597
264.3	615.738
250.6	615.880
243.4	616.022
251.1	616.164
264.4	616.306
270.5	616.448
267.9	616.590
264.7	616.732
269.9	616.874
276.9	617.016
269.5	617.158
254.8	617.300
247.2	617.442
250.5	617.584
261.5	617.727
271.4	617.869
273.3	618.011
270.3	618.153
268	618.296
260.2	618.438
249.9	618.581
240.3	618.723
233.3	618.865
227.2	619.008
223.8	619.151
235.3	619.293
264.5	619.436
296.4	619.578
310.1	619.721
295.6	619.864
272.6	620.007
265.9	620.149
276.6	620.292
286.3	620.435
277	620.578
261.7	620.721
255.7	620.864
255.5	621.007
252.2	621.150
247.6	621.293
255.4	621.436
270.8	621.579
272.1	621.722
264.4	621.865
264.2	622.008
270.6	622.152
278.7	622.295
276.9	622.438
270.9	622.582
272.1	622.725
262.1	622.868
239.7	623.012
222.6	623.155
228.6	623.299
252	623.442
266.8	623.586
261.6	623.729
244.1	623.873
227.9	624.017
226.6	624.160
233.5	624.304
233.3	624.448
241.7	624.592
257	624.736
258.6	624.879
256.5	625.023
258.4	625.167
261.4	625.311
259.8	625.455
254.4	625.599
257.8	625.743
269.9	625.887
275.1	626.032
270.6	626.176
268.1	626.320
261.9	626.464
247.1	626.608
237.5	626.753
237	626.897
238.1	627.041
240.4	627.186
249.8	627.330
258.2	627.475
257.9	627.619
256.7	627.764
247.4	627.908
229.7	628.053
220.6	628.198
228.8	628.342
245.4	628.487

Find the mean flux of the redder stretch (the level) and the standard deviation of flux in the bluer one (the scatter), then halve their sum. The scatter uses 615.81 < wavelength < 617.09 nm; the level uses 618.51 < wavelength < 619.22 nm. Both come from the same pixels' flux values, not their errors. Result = 123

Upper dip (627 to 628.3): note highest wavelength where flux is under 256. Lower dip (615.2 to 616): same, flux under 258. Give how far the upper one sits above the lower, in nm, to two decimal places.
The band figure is 12.32 nm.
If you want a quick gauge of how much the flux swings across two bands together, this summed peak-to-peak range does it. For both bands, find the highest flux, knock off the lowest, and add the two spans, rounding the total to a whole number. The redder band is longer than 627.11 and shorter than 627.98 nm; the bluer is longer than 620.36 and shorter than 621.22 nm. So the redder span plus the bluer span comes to 52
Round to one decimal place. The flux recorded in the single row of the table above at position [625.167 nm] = 258.4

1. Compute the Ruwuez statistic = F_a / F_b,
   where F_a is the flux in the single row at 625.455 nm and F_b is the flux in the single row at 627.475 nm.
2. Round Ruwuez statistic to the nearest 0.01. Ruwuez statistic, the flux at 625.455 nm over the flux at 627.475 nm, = 1.01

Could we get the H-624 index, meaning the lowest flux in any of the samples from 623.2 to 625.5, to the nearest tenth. 226.6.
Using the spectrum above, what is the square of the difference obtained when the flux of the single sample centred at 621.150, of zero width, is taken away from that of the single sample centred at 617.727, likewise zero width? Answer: 86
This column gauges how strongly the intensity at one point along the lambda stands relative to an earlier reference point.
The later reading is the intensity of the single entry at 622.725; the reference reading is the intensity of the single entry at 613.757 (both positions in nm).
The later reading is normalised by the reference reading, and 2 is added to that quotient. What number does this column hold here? 3.15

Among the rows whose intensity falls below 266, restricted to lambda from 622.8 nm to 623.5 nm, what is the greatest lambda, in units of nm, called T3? 623.442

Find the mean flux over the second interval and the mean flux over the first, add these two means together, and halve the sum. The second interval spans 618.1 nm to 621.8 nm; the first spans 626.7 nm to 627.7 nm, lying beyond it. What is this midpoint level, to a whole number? 254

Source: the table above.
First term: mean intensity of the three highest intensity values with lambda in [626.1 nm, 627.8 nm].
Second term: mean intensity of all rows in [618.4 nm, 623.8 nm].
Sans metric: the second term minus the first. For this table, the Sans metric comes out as -6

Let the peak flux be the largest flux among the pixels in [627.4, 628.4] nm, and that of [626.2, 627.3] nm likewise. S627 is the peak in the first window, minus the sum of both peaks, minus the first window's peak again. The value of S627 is -526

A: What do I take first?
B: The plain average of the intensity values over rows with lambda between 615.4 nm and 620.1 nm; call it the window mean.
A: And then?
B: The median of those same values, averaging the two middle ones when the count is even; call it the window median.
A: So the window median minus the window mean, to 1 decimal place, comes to 2.7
